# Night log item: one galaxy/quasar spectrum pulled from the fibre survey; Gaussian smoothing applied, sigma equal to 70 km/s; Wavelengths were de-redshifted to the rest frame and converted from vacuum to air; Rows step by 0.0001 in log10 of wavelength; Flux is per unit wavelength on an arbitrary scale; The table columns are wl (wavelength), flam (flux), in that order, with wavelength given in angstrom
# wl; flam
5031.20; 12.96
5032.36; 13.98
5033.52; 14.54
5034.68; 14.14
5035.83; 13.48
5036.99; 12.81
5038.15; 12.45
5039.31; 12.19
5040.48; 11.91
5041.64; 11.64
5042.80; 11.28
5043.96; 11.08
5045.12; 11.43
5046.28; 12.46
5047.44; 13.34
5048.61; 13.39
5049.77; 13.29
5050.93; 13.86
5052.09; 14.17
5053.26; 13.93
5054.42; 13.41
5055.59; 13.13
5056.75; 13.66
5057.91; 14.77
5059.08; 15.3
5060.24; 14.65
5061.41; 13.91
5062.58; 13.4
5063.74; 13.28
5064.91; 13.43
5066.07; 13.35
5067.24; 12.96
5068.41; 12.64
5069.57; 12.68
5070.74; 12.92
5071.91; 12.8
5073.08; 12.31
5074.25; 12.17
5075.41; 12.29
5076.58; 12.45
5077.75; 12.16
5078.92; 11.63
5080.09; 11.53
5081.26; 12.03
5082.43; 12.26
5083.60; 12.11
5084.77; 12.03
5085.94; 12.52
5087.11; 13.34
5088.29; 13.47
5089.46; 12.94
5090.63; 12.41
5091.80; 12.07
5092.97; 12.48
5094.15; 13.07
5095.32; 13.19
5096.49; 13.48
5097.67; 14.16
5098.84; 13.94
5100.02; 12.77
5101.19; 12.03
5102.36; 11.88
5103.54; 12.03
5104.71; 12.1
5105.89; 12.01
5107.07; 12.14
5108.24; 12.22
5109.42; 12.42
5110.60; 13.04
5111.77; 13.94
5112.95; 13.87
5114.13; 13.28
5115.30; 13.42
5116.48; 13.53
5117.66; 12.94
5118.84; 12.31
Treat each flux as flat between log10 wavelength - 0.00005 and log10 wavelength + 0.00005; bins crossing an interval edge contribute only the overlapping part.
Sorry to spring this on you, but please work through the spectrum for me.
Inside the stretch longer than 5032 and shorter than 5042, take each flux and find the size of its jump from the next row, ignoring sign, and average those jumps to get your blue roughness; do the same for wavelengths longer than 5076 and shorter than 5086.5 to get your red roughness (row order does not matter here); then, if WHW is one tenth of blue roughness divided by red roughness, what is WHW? 0.15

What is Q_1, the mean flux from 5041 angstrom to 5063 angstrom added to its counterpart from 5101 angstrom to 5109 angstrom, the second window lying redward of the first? 25.33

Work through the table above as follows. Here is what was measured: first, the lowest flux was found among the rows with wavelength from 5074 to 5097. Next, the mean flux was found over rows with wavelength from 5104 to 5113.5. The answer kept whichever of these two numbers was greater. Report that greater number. 12.7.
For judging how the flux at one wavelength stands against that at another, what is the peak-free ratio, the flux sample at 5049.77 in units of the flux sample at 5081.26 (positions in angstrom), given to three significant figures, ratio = 1.10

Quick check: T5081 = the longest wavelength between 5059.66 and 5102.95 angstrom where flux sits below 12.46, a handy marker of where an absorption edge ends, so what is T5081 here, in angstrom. 5102.36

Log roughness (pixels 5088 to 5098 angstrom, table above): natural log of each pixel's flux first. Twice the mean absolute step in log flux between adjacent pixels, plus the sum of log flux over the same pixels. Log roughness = 23.2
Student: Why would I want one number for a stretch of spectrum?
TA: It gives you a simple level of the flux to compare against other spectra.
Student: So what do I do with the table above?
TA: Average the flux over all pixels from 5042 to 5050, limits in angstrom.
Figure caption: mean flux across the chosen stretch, 12.3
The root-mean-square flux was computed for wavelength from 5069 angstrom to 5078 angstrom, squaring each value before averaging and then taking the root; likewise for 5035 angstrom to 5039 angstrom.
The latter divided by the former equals 1.04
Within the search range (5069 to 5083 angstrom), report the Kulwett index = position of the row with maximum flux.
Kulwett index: 5070.74 angstrom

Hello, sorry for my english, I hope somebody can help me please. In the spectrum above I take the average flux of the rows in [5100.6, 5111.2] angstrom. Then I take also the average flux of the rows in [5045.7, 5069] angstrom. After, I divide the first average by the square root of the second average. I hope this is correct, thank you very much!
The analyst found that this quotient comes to 3.31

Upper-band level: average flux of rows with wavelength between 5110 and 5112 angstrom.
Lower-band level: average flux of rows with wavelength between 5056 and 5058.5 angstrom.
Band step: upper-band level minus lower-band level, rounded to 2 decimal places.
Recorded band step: -0.73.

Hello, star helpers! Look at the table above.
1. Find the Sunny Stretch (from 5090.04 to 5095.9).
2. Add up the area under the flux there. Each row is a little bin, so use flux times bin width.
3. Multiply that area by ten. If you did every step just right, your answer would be 741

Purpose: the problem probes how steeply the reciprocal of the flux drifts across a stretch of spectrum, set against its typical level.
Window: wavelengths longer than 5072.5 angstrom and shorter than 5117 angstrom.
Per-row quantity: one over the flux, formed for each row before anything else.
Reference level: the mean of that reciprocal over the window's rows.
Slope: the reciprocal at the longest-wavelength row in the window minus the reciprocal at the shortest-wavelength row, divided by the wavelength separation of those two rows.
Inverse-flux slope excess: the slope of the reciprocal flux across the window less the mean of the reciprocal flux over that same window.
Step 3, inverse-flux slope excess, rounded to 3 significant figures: -0.0795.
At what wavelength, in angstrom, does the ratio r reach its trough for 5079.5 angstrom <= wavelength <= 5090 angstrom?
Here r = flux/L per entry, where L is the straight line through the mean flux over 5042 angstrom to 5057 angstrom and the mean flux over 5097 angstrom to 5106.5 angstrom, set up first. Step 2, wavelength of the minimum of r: 5080.09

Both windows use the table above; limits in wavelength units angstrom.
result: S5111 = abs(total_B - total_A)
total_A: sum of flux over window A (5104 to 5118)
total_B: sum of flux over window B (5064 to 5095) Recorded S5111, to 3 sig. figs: 171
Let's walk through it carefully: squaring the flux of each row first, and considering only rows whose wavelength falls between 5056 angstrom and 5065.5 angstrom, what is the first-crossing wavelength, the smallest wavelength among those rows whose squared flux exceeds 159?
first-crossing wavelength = 5056.75 angstrom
